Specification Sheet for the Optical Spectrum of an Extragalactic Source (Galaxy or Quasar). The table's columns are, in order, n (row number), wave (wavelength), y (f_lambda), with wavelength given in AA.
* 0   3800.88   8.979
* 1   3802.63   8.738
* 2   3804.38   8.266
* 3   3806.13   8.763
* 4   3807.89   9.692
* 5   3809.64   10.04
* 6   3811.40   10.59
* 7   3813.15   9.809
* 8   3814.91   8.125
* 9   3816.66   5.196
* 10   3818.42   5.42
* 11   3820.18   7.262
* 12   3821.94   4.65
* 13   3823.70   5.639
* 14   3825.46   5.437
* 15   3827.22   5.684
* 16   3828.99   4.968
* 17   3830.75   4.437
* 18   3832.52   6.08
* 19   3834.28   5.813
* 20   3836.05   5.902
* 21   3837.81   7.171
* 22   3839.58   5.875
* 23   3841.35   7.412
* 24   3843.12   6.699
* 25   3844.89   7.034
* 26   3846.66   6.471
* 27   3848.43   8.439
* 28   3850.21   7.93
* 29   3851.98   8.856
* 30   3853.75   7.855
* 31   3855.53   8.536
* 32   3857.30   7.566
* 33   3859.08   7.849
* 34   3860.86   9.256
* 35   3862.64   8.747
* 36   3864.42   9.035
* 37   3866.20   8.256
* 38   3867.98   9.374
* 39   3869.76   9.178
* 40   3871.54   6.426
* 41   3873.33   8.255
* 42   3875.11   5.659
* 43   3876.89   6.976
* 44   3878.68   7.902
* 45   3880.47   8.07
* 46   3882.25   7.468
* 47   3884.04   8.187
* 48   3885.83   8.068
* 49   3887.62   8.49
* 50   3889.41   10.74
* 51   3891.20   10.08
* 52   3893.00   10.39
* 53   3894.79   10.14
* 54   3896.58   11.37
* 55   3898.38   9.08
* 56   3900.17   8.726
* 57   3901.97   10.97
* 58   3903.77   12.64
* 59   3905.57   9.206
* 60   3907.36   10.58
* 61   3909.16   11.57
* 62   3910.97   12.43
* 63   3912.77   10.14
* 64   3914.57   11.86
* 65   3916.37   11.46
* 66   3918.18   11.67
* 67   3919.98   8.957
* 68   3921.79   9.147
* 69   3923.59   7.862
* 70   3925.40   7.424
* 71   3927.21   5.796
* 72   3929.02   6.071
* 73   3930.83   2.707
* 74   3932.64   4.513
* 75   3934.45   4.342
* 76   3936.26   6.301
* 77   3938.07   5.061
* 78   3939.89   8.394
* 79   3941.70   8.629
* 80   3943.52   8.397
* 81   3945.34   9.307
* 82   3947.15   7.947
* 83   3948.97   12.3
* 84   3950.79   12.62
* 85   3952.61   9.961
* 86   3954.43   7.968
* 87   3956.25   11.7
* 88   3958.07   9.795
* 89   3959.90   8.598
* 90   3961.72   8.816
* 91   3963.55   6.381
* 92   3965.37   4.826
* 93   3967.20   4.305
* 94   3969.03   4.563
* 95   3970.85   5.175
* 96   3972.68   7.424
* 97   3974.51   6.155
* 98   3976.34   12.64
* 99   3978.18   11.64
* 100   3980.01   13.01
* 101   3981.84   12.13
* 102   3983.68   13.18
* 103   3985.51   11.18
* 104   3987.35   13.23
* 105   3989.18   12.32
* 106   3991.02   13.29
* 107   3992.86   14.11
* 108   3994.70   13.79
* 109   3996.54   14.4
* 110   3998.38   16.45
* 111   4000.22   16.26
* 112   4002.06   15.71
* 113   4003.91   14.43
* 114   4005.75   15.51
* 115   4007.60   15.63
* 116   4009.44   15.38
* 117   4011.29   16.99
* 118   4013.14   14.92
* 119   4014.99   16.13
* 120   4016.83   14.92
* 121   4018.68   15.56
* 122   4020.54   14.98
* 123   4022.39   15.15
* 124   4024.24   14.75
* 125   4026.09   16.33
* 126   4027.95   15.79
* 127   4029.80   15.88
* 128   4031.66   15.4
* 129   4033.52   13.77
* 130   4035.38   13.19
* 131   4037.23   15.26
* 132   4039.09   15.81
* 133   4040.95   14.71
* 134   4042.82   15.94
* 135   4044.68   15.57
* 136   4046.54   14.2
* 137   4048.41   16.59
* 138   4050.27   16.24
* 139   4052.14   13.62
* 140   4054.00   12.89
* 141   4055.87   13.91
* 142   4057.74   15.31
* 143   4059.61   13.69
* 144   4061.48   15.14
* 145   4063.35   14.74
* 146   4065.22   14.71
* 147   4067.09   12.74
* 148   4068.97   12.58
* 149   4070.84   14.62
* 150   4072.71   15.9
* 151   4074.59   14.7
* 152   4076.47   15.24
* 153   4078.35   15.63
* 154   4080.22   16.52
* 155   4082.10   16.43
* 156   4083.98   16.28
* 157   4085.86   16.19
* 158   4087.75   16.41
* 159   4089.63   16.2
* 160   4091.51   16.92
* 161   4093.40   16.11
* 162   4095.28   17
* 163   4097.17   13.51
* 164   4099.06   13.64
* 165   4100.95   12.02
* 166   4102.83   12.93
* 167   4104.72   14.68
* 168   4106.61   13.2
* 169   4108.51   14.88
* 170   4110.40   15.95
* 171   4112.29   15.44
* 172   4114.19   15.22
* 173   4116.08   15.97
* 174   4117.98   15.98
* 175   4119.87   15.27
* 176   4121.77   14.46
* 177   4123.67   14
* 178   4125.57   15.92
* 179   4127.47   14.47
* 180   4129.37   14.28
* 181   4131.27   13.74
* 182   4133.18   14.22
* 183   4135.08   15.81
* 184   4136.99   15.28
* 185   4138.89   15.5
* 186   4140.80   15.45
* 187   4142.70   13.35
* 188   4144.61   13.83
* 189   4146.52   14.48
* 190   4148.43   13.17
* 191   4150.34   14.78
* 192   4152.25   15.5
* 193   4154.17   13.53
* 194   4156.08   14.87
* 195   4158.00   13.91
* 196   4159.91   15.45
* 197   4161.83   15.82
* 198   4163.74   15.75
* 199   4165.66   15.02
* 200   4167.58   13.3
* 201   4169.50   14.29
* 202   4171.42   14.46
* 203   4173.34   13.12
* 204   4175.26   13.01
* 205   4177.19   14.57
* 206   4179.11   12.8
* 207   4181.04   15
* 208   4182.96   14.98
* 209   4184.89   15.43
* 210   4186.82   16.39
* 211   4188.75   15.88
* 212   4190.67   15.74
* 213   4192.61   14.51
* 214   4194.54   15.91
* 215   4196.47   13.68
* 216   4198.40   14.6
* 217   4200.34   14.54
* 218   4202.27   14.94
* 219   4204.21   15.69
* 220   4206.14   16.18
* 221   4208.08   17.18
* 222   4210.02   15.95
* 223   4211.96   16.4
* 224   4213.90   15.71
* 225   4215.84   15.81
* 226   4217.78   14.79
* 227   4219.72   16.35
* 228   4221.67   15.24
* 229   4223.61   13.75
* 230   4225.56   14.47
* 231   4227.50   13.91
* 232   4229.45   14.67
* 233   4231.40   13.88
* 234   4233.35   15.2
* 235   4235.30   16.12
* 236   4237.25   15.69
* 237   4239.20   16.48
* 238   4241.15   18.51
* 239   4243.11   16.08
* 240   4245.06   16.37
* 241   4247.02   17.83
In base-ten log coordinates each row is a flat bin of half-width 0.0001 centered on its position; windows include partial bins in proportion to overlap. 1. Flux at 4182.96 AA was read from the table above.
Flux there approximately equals 14.98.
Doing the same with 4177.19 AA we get 14.57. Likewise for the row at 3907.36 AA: 10.58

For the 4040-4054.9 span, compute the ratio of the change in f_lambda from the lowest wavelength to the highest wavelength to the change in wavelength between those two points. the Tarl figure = -0.14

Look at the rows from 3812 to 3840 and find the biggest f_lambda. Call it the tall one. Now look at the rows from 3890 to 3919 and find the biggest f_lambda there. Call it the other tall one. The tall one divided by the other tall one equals 0.8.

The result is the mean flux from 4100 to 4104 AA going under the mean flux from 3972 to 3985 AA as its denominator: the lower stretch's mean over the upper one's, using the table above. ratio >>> 0.9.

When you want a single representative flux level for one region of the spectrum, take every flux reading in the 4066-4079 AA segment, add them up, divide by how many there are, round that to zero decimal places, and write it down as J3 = 14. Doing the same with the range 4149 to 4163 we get 15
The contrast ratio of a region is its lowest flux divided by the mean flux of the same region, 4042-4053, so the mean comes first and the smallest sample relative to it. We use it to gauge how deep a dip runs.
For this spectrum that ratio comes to 0.89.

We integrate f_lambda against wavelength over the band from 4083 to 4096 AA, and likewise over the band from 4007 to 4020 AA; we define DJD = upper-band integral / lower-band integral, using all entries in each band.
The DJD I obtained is 1.1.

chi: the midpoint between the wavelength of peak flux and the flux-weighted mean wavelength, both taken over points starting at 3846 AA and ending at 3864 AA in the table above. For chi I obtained 3857.9 AA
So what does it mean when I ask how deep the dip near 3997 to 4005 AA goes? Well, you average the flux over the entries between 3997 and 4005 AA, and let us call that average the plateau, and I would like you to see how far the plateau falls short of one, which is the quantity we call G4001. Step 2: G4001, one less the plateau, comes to -15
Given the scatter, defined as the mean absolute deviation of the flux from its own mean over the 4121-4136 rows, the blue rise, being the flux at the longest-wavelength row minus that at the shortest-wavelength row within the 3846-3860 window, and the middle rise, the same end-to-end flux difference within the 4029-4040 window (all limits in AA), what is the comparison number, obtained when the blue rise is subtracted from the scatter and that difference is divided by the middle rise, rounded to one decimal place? 10.7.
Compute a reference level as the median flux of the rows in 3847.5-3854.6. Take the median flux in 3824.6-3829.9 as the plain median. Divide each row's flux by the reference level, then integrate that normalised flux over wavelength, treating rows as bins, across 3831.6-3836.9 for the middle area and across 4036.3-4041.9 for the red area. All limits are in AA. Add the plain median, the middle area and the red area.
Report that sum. 20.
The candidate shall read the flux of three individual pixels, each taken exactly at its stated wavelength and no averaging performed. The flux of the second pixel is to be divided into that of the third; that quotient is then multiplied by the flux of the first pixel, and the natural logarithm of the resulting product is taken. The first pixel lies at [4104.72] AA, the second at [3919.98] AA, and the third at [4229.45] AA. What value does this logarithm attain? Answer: 3.18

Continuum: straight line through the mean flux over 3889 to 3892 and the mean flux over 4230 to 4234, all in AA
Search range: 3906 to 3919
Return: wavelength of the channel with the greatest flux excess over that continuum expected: 3910.97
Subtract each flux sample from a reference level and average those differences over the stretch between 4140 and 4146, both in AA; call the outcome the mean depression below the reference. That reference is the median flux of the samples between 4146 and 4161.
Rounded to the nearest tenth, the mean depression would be 0.4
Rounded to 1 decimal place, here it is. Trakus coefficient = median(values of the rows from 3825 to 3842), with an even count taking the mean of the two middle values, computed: 5.8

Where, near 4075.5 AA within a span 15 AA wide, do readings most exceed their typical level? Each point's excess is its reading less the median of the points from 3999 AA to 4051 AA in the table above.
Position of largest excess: 4080.22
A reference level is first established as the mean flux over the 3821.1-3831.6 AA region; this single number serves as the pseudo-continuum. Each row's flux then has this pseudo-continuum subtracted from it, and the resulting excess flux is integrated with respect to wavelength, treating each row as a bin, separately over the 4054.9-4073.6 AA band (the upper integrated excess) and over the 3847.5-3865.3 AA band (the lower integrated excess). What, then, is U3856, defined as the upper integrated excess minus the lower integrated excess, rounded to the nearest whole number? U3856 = 114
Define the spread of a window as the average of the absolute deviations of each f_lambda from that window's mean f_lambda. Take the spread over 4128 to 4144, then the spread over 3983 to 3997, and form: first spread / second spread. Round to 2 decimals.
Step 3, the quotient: 1.12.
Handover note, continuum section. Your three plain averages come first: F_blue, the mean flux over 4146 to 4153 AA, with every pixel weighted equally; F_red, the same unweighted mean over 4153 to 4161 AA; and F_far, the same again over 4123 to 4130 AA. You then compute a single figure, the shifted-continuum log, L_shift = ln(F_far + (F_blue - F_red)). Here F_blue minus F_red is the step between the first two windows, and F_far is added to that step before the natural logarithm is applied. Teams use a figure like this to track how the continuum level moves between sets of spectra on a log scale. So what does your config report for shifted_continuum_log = 2.7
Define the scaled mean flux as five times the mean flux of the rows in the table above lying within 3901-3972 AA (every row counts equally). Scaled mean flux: 42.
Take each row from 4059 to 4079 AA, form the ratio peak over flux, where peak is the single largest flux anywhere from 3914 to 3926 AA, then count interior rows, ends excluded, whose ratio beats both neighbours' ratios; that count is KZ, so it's 2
